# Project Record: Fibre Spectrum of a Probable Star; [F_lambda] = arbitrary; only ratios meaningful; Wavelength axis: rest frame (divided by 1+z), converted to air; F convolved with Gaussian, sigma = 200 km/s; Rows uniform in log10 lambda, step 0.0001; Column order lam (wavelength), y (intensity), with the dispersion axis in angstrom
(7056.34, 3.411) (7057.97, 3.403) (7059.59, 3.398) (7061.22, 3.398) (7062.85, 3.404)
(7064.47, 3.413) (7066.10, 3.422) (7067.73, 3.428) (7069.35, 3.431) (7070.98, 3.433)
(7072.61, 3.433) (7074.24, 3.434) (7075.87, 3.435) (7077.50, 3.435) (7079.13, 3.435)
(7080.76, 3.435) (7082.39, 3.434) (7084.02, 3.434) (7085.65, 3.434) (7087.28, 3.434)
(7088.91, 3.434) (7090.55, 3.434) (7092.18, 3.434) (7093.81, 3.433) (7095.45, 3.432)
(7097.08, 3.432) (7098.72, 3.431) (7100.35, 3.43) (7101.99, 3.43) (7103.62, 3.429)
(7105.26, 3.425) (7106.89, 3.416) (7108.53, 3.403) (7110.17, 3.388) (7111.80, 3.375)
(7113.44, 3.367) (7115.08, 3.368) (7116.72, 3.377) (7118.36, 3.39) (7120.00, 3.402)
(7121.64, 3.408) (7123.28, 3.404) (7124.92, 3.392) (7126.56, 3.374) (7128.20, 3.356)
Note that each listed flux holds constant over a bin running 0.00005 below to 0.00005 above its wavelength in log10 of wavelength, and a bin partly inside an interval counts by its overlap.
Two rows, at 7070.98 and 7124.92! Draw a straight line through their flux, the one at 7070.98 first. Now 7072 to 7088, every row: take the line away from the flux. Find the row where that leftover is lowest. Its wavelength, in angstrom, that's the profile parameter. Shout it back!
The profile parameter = 7072.61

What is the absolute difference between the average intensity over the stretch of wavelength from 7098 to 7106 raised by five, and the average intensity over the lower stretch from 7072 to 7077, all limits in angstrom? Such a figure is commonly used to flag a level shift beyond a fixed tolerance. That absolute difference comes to 5.00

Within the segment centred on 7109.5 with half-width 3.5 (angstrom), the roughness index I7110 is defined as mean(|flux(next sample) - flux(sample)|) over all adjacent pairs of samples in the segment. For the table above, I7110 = 0.0137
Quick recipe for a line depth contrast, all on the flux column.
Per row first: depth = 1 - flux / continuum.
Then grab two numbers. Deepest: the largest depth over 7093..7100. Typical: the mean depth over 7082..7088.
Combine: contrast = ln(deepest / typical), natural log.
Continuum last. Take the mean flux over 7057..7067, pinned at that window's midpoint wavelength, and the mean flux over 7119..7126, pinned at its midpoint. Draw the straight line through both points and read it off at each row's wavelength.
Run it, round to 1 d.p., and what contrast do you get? -0.1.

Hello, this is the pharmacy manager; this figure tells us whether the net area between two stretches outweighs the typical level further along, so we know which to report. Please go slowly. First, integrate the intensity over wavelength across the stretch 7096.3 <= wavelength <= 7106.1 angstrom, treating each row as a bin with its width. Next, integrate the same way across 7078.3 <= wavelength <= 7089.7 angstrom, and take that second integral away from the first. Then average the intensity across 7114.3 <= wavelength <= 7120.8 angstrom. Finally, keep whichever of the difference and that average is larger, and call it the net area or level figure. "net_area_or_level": 3.4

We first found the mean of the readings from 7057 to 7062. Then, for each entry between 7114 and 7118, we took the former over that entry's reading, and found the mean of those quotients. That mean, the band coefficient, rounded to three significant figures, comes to 1.01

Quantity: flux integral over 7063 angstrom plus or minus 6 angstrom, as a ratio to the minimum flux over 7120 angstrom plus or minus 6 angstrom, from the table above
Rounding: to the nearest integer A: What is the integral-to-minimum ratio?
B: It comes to 12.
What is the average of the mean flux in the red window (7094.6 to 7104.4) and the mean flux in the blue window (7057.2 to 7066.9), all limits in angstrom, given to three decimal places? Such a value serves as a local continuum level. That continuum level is 3.418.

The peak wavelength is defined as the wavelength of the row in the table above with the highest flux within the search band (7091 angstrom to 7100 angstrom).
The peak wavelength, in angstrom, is 7092.18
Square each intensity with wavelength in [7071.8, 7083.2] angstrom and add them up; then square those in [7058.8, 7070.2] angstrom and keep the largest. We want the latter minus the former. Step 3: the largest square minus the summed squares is -70.8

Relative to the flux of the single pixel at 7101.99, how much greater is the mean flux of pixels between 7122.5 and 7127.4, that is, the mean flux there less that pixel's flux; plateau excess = -0.04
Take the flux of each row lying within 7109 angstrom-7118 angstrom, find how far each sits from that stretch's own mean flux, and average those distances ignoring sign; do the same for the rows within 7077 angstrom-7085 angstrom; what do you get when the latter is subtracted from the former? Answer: 0.006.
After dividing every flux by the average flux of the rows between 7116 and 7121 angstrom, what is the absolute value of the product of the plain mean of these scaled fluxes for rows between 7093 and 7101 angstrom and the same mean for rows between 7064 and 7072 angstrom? 1.02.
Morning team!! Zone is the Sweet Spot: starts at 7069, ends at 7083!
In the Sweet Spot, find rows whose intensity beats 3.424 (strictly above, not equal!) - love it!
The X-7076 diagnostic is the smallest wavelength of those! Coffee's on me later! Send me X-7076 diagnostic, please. 7069.35 angstrom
